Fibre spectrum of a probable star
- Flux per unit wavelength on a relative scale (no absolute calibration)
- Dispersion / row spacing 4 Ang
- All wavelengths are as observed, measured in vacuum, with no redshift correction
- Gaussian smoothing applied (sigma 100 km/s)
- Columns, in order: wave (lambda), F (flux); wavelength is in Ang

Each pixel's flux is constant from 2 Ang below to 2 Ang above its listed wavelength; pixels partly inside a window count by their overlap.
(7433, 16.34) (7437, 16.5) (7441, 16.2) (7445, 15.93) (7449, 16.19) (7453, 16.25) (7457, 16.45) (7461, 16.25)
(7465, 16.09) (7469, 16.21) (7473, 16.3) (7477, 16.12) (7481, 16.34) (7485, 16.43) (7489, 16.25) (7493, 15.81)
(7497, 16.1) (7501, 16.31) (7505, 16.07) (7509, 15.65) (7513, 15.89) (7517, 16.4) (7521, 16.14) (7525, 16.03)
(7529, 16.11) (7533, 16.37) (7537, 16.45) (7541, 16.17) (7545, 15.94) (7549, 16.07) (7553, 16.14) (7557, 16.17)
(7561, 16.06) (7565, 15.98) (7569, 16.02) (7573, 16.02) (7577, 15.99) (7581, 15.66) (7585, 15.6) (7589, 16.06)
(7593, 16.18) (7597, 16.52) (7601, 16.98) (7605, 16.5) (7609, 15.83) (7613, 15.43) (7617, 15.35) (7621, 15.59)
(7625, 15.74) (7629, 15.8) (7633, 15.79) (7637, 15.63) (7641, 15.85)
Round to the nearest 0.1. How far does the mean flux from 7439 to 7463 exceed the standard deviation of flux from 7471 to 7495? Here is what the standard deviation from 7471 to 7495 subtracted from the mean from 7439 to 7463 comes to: 16.0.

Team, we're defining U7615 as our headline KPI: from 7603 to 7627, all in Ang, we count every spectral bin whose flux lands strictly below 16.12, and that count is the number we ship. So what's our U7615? 5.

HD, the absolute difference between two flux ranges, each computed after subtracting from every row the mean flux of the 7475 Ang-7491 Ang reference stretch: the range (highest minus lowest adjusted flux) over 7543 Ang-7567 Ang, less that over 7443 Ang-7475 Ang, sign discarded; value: 0.29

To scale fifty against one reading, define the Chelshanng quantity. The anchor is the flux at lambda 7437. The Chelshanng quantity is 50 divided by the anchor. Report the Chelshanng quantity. 3.03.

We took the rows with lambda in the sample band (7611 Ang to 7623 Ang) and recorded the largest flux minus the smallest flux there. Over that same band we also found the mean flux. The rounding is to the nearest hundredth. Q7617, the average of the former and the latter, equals 7.85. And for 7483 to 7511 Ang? 8.43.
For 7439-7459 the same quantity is 8.36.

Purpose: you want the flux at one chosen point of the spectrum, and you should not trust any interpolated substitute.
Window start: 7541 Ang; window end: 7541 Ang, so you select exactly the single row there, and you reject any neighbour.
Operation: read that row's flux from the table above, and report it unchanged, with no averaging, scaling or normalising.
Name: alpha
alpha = 16.17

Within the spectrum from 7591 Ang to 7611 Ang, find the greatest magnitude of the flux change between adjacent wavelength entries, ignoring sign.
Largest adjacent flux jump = 0.67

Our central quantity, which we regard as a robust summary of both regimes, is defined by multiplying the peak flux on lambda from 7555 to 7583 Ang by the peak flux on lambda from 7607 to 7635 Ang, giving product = 256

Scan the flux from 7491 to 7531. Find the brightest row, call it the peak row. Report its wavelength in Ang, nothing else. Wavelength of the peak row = 7517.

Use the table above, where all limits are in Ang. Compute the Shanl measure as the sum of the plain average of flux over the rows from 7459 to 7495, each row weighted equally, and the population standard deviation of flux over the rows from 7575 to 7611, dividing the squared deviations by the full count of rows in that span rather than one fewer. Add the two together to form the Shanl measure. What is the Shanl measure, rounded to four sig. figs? 16.63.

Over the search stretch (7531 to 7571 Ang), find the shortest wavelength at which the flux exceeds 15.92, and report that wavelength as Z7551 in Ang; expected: 7533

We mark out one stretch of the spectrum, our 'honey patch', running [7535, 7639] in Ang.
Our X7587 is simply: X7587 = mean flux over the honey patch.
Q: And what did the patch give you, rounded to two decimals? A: 15.99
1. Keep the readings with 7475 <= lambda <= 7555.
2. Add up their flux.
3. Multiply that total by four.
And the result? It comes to 1291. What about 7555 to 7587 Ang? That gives 510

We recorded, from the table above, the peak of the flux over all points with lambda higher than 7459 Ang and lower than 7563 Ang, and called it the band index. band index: 16.45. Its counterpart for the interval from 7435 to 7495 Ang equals 16.5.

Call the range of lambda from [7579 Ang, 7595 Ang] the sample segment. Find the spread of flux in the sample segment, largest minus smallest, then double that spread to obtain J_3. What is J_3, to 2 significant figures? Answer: 1.2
